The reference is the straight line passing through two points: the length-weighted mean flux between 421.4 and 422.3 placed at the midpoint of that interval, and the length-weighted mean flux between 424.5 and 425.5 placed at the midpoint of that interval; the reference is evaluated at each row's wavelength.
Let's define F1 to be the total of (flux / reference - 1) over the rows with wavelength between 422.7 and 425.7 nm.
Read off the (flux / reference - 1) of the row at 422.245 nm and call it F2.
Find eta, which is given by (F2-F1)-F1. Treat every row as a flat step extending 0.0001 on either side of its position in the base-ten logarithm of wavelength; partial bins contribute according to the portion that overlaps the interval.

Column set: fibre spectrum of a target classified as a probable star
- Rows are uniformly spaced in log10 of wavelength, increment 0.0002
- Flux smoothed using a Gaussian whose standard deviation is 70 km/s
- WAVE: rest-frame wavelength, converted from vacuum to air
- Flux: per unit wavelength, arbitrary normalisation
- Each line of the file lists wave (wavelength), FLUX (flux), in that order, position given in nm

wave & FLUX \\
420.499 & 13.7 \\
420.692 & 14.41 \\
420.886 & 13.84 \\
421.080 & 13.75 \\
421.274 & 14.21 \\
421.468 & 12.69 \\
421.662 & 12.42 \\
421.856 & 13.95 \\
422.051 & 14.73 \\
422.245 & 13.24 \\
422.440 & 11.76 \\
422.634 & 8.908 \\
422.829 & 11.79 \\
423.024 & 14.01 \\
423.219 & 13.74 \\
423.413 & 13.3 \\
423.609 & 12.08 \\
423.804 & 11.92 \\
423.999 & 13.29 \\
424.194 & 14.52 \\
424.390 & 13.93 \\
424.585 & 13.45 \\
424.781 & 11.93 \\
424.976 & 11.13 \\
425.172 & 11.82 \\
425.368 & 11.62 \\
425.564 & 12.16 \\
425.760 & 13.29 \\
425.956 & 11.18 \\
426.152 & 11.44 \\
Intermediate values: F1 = 0.44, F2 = 0.00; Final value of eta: -0.88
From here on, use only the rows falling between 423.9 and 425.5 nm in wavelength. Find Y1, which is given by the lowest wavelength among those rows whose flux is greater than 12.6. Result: 423.999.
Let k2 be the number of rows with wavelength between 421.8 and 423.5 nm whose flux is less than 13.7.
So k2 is 5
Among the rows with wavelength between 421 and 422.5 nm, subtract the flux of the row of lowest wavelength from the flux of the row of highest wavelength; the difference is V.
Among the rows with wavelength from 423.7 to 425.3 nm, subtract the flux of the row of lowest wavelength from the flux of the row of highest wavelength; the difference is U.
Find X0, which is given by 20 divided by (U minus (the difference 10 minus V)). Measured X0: -1.7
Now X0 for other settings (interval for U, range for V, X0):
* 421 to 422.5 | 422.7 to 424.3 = -2.2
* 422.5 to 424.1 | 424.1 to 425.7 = -2.5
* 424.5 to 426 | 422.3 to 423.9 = -1.7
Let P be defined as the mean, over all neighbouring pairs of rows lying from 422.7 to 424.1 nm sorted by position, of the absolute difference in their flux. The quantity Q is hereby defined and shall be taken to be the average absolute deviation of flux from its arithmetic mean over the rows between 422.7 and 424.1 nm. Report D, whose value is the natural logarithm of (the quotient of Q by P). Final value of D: -0.16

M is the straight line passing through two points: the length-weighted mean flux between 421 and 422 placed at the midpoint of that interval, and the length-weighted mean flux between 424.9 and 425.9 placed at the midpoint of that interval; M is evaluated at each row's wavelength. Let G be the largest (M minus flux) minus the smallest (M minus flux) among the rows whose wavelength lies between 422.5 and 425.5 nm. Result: 6.2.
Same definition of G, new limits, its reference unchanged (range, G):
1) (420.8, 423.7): 5.6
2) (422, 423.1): 5.6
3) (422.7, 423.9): 2.3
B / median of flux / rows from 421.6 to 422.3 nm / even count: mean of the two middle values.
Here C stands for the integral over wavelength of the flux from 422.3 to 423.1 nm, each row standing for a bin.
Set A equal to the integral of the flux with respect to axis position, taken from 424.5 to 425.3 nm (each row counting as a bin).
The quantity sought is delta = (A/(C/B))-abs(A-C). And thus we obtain 13.7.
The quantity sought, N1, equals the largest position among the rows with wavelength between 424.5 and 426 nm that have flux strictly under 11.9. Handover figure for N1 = 425.956 nm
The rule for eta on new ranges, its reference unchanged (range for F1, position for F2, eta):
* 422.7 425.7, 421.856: -0.85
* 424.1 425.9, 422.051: -0.89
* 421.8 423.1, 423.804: 0.53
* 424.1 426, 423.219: -0.85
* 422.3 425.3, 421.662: -0.07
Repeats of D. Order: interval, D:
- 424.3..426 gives -0.09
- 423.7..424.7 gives -0.34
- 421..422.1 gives -0.25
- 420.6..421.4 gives -0.37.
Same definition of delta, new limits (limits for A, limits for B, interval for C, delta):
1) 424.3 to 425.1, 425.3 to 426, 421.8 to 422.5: 12.1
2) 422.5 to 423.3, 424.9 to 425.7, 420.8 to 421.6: 9.2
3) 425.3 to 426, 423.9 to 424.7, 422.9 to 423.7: 8.9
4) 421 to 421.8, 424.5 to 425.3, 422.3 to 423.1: 12.2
